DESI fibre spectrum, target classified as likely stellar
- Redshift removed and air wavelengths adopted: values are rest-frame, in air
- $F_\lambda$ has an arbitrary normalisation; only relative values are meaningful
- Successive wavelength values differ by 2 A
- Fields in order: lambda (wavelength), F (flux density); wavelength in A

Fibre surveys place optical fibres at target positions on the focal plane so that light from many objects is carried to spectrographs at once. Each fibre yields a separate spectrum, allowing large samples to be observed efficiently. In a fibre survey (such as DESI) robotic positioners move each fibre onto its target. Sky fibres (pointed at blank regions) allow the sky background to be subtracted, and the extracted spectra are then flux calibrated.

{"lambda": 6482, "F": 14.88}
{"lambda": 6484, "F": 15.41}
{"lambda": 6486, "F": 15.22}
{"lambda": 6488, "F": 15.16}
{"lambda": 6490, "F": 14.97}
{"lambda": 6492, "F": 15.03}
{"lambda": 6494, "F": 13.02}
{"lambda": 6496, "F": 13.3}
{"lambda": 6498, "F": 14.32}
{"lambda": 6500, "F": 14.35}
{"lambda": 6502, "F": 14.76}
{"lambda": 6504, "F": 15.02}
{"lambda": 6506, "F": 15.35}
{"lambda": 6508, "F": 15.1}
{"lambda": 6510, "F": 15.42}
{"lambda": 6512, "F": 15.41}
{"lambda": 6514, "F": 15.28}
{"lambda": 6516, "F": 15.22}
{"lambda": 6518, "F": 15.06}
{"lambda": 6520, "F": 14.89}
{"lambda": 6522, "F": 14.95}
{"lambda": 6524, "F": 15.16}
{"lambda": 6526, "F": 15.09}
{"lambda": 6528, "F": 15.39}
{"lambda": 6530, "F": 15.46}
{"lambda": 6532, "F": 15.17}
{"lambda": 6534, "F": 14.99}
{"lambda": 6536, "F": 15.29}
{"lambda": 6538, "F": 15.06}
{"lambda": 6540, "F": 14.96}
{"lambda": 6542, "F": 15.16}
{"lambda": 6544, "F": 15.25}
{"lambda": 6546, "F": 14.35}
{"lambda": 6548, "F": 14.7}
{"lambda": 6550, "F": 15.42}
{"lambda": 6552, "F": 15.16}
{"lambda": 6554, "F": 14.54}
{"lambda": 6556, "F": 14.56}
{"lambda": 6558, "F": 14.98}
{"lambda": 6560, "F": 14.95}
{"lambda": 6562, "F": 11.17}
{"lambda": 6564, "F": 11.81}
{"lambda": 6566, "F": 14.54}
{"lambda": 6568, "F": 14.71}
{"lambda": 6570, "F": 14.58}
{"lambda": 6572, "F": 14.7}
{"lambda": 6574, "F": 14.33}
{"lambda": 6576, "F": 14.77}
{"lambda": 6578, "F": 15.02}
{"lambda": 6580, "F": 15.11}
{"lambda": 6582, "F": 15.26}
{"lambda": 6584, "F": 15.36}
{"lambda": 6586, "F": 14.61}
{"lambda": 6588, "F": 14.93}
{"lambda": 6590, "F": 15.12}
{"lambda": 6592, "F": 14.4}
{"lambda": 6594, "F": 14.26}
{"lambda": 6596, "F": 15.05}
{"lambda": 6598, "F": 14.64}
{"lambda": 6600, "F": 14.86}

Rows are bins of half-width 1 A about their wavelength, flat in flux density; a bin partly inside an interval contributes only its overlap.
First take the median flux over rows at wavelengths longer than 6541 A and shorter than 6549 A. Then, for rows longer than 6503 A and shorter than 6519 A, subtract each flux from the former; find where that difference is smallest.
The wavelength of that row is 6510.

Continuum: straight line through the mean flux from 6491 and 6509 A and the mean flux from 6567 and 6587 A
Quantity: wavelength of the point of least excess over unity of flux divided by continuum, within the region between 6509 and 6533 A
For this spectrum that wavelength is 6520 A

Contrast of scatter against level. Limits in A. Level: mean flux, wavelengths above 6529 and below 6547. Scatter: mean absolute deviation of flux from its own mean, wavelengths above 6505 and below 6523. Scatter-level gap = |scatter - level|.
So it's 14.9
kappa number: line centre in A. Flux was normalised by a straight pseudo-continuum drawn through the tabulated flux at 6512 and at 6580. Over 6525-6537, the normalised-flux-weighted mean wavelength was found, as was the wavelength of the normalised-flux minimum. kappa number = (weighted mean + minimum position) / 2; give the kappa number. 6532.5 A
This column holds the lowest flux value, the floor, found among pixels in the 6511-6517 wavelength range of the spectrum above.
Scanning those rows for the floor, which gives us 15.22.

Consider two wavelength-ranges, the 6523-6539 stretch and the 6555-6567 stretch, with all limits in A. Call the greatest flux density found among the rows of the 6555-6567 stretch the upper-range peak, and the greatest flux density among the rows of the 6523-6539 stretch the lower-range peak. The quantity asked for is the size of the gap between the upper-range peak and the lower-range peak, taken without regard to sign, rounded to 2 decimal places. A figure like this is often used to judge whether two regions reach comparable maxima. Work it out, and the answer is 0.48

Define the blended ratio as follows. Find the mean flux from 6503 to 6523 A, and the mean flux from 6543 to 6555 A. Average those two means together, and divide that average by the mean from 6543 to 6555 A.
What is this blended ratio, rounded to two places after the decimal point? 1.01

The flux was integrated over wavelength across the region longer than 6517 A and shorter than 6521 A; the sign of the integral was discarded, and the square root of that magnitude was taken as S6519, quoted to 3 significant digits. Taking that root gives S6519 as 7.74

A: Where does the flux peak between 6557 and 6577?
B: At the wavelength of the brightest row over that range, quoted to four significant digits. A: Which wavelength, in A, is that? 6558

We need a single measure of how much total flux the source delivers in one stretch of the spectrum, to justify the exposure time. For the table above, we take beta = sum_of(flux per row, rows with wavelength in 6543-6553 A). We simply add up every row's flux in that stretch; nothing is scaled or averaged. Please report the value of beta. 75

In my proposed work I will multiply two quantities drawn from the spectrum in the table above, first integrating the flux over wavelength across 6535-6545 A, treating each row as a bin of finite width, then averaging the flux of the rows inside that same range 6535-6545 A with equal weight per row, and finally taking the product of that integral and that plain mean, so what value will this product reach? 2293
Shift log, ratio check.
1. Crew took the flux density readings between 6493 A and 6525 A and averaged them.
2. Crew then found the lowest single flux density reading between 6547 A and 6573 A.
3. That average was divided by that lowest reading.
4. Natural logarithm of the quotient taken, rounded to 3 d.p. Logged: 0.281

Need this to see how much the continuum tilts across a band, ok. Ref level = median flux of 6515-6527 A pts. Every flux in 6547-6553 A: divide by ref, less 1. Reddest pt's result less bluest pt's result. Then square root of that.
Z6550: 0.17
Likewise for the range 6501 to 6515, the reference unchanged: 0.19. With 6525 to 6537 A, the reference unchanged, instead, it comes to 0.12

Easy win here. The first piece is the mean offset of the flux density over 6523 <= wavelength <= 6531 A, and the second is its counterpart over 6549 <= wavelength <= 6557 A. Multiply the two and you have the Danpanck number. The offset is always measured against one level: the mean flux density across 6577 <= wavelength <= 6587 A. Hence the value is -0.031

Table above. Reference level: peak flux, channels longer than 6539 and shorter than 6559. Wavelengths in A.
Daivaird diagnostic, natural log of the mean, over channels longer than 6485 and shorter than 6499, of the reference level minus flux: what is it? 0.0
